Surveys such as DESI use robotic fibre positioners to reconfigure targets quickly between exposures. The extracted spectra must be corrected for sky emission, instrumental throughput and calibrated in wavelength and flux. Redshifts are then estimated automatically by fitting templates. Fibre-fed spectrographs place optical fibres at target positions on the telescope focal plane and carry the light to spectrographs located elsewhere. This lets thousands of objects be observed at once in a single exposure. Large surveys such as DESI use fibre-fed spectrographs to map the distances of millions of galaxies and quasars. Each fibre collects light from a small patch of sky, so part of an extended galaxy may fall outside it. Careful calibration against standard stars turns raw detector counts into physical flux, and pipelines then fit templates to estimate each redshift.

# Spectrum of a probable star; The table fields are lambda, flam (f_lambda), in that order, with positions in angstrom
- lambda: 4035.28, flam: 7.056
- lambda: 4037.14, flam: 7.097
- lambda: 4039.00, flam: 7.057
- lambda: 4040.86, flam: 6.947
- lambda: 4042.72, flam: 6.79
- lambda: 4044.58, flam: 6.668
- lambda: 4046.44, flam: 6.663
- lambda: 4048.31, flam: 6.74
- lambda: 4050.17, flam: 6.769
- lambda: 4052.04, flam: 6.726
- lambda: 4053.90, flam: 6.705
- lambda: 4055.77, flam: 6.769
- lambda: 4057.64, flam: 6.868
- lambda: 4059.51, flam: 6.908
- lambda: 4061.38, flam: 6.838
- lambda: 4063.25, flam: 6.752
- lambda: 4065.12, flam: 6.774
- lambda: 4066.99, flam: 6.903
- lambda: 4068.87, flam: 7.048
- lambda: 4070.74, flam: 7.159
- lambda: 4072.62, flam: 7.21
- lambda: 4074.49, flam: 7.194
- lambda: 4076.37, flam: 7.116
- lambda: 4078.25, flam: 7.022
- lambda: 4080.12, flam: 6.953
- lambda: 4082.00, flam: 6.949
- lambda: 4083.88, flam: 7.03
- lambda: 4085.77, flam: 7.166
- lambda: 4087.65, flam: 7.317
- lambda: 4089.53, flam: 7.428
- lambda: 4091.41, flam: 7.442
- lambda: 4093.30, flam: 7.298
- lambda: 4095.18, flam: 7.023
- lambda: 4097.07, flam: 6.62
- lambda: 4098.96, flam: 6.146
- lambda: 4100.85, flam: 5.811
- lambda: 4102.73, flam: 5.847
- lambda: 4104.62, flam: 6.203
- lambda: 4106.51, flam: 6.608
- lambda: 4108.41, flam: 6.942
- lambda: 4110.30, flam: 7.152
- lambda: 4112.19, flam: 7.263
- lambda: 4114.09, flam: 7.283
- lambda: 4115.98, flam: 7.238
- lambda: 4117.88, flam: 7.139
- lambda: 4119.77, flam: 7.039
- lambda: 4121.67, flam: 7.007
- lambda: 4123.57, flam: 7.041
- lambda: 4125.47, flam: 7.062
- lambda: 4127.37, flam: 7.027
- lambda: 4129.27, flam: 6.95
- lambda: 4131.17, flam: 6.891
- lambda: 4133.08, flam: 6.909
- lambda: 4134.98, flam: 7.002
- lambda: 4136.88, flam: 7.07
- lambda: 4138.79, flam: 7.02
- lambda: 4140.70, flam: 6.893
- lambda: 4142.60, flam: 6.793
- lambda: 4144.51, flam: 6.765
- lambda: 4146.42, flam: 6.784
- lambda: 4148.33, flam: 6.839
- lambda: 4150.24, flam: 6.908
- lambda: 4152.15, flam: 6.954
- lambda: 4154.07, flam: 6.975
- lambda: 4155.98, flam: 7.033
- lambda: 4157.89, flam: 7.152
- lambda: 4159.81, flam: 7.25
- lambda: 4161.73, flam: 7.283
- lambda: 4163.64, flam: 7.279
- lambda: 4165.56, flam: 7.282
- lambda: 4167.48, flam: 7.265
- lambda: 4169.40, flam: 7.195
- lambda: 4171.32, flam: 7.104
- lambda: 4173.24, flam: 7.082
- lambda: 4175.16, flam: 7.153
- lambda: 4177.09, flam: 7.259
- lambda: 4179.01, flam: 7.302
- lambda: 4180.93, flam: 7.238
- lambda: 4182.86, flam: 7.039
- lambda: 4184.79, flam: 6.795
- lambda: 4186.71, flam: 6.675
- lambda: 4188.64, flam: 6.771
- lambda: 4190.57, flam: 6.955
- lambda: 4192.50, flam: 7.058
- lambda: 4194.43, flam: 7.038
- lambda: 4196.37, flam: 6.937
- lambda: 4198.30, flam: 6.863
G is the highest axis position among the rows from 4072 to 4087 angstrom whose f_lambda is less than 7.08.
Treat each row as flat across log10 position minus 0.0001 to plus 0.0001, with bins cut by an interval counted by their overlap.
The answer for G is 4083.88 angstrom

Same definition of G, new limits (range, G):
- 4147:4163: 4155.98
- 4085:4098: 4097.07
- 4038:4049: 4048.31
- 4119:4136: 4134.98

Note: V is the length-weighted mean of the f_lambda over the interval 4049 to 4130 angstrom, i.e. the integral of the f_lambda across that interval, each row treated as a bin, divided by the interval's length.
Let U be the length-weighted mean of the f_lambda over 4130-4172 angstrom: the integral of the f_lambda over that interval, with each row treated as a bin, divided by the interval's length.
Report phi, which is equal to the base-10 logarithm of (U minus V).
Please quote -0.98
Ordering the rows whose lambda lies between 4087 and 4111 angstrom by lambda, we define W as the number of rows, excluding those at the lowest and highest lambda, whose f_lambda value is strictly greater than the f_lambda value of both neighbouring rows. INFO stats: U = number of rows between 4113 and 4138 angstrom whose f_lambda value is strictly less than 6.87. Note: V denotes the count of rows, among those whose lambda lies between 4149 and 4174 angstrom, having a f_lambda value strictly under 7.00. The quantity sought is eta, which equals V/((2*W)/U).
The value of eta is 0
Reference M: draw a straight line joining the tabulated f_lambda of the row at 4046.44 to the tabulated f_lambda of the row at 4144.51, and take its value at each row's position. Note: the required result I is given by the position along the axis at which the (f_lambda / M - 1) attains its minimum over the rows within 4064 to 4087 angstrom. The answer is 4065.12 angstrom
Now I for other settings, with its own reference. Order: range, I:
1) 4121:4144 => 4142.60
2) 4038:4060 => 4046.44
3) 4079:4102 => 4100.85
